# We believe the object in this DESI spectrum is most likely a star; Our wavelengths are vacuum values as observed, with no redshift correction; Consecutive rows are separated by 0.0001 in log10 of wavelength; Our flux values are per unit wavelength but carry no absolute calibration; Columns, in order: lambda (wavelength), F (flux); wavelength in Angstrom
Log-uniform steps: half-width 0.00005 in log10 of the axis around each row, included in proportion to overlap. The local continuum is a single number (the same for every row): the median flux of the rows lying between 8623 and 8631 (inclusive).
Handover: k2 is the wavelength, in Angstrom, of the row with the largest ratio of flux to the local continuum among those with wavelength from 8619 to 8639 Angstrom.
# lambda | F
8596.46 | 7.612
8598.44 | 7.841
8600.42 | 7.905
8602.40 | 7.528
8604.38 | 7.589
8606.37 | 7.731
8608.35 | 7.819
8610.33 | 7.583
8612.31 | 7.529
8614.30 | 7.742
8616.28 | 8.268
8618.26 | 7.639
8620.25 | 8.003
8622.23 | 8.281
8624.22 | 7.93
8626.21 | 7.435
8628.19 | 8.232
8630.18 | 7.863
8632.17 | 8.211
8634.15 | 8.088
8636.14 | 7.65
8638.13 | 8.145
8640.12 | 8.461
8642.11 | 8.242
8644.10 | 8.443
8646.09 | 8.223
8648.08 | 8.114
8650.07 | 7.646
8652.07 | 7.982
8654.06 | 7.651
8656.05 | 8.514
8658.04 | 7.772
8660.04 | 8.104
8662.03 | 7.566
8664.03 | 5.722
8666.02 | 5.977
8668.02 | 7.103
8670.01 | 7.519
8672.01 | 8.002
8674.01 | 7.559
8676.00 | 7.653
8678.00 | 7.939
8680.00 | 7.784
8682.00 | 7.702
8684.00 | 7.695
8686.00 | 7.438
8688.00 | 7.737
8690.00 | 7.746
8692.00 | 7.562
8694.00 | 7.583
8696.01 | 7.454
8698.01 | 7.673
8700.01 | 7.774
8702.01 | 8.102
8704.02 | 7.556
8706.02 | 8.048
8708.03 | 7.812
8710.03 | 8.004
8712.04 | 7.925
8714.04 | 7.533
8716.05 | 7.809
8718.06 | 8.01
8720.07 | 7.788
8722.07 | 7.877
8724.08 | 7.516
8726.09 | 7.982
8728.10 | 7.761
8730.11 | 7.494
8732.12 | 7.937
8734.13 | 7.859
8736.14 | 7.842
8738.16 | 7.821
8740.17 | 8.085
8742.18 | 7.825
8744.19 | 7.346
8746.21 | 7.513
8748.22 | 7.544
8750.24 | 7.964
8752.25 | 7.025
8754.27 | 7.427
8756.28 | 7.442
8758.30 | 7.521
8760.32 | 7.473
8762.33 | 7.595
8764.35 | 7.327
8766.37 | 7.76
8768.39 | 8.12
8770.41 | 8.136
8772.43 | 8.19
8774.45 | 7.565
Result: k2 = 8622.23 Angstrom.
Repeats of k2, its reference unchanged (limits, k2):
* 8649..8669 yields 8656.05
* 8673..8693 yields 8678.00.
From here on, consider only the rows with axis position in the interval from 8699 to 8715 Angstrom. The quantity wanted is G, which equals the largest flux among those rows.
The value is 8.102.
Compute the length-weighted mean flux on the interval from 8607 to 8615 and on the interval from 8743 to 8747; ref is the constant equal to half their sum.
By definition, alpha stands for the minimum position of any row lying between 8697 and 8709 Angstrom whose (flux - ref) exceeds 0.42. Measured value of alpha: 8702.01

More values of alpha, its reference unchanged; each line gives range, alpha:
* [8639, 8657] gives 8640.12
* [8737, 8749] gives 8740.17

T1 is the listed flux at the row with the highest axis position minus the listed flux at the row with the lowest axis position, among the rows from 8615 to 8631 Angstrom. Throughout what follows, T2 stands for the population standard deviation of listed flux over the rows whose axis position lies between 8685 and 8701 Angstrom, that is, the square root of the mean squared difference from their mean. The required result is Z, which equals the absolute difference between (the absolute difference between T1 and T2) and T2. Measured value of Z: 0.4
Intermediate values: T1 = -0.4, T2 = 0.123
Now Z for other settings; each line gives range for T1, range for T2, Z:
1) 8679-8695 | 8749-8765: 0.2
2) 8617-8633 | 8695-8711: 0.1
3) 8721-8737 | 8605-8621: 0.0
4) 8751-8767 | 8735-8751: 0.3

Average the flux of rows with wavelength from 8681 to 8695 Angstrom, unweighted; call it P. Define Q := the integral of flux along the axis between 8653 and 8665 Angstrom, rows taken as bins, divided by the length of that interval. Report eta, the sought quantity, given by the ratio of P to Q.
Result 1.01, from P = 7.64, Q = 7.56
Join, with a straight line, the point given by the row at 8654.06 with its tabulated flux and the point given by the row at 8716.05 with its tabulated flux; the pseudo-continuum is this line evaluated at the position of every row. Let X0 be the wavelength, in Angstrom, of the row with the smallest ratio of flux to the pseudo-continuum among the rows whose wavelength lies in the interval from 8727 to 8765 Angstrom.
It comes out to 8752.25 Angstrom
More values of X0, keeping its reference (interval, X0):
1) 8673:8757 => 8752.25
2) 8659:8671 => 8664.03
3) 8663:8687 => 8664.03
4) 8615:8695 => 8664.03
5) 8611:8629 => 8626.21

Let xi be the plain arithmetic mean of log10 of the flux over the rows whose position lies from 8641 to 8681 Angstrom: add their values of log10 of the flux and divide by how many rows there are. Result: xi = 0.883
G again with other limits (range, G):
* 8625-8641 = 8.461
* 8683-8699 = 7.746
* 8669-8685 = 8.002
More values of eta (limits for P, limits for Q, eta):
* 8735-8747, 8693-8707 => 1.00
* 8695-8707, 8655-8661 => 0.96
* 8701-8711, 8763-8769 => 1.03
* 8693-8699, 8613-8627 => 0.96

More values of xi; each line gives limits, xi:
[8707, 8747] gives 0.891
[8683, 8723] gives 0.890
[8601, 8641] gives 0.897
